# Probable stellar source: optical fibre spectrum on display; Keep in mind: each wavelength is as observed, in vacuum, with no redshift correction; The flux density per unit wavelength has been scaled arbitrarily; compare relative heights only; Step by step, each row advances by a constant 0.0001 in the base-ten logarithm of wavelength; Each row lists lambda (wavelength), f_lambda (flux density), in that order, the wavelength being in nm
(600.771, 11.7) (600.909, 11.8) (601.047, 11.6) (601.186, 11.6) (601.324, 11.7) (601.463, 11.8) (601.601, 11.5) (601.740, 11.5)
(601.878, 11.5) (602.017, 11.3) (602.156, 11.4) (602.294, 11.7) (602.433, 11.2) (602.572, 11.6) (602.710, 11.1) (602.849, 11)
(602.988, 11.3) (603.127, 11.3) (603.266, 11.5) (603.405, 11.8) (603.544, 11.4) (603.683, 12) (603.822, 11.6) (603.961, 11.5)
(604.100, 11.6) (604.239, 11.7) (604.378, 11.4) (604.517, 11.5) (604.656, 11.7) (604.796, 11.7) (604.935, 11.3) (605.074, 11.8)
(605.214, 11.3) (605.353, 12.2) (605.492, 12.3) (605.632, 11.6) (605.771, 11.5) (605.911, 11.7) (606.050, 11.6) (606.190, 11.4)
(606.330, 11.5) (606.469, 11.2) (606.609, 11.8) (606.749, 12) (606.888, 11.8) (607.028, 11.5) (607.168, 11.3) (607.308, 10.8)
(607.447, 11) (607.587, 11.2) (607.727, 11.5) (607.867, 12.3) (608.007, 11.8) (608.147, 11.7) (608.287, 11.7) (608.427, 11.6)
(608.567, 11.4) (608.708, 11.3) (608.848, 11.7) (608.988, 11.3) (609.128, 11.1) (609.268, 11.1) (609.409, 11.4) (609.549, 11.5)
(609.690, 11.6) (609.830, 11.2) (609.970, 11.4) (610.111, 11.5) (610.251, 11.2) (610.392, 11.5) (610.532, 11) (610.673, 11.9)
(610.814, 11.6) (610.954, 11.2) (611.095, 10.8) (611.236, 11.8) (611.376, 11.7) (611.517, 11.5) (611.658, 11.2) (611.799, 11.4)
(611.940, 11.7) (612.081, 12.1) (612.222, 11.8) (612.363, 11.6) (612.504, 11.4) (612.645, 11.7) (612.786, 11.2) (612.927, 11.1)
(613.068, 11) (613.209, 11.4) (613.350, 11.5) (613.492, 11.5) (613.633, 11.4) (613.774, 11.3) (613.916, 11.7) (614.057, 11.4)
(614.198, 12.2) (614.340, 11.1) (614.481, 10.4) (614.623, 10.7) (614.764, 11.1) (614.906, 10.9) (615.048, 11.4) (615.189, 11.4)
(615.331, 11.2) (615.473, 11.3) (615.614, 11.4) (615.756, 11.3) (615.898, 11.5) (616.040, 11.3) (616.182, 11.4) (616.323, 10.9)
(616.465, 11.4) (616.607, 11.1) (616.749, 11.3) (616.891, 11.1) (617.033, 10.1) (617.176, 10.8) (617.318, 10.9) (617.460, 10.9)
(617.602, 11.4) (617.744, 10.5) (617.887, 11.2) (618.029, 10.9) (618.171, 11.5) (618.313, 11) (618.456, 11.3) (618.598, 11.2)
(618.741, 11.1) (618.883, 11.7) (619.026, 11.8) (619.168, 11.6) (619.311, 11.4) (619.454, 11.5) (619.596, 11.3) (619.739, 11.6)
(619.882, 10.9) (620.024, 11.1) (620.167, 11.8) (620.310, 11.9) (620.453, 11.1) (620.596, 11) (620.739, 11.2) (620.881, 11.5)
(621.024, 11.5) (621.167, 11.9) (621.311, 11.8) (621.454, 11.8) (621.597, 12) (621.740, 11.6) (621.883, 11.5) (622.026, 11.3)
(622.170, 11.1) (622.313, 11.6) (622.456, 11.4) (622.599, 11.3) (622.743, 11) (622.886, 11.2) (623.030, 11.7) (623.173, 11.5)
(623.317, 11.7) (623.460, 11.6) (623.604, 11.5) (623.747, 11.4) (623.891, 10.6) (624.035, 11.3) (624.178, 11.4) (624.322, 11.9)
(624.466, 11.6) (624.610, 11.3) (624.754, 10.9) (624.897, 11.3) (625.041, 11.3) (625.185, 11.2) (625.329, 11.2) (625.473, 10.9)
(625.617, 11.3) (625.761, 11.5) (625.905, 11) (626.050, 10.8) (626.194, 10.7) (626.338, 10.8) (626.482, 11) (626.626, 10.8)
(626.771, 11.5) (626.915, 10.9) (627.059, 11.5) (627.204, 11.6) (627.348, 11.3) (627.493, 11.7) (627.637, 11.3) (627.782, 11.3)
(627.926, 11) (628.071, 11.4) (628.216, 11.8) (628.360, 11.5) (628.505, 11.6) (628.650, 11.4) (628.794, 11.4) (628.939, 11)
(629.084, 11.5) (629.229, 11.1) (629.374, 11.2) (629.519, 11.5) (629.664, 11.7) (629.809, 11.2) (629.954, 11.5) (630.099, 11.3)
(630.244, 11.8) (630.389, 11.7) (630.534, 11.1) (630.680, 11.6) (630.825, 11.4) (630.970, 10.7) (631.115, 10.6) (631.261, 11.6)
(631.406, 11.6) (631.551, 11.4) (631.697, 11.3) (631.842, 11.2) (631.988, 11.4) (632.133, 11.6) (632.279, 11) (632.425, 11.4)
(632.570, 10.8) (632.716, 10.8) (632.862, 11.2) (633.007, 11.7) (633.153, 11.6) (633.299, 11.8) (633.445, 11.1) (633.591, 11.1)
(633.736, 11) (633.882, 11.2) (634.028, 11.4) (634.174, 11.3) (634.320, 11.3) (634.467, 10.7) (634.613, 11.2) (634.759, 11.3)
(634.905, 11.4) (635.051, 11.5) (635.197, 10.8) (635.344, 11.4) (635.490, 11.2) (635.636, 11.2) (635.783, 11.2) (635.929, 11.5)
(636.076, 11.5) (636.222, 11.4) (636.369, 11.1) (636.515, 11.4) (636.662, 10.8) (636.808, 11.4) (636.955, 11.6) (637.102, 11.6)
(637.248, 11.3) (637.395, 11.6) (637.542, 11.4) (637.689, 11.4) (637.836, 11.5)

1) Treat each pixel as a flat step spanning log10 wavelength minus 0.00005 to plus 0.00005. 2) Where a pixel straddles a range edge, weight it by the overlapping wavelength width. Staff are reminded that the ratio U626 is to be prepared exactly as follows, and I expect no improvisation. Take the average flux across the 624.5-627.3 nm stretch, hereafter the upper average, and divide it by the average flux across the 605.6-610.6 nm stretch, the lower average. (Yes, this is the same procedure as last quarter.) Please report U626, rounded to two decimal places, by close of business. 0.97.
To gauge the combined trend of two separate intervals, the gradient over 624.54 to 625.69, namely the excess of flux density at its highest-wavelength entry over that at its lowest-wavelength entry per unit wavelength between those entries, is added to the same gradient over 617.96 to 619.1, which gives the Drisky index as 0.9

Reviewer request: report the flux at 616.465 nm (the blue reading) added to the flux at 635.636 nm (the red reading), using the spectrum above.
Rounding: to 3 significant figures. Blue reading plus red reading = 22.6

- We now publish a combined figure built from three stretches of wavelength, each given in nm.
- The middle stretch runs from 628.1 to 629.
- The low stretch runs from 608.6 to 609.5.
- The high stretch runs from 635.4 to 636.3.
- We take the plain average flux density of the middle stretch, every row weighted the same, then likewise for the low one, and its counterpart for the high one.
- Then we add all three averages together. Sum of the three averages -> 34.1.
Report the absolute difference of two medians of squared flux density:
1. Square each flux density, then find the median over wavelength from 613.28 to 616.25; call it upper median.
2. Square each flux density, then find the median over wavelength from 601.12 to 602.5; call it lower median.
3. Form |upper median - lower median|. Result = 2.3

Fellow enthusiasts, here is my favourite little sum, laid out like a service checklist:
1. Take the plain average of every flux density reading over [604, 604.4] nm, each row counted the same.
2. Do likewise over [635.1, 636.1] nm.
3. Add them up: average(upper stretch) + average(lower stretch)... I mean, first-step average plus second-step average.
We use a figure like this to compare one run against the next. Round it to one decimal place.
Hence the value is 22.8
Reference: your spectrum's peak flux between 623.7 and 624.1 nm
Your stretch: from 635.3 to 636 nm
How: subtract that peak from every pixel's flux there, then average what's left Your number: -0.10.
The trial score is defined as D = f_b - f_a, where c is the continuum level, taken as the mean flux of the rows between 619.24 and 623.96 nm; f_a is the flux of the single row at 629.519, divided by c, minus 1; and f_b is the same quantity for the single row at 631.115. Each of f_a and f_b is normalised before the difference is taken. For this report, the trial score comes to -0.079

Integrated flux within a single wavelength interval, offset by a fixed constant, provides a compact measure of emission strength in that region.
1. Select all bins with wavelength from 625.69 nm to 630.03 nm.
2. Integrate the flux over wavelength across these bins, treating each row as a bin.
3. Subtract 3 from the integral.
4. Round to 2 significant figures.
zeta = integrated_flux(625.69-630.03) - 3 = 46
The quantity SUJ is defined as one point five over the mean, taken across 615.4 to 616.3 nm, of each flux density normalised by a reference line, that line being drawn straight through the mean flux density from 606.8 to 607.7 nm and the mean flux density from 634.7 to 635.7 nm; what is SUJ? 1.49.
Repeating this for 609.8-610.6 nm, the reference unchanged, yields 1.50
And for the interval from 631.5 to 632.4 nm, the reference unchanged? 1.49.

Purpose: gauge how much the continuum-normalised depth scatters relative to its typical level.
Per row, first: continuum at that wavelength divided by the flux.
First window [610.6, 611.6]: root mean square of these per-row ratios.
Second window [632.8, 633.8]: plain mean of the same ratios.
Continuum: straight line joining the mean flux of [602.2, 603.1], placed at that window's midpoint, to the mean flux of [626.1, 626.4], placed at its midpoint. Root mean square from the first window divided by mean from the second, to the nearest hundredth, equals 1.04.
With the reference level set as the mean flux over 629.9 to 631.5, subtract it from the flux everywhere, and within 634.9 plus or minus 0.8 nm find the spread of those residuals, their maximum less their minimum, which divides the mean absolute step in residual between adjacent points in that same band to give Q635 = 0.36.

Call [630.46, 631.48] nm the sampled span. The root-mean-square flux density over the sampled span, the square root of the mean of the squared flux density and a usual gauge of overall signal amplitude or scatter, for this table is 11.2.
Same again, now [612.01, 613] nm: 11.6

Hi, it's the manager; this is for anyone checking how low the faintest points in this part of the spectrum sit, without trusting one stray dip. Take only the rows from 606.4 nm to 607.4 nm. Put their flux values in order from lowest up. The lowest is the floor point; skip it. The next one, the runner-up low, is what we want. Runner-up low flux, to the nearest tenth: 11.2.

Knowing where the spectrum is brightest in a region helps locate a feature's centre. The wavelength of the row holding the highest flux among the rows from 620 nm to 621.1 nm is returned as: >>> 620.310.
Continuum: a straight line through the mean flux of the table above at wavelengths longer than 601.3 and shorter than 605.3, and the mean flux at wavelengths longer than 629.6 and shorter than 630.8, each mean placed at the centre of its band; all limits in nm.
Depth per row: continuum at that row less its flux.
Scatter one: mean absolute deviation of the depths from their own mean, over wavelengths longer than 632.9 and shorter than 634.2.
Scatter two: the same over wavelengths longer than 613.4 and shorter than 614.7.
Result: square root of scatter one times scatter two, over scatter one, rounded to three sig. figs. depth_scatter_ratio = 1.26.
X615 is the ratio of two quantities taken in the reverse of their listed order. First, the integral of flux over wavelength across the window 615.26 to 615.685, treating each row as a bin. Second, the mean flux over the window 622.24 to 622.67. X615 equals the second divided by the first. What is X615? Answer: 2.38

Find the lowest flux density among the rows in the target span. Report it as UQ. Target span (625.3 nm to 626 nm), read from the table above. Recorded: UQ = 10.9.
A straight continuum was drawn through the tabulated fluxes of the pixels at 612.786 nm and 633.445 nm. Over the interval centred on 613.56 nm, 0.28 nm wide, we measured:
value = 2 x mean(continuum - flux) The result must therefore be -0.51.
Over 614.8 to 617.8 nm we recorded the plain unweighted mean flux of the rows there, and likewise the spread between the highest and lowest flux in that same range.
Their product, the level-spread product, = 15.6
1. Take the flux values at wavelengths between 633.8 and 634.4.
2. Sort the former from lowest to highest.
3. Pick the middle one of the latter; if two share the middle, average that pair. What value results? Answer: 11.30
